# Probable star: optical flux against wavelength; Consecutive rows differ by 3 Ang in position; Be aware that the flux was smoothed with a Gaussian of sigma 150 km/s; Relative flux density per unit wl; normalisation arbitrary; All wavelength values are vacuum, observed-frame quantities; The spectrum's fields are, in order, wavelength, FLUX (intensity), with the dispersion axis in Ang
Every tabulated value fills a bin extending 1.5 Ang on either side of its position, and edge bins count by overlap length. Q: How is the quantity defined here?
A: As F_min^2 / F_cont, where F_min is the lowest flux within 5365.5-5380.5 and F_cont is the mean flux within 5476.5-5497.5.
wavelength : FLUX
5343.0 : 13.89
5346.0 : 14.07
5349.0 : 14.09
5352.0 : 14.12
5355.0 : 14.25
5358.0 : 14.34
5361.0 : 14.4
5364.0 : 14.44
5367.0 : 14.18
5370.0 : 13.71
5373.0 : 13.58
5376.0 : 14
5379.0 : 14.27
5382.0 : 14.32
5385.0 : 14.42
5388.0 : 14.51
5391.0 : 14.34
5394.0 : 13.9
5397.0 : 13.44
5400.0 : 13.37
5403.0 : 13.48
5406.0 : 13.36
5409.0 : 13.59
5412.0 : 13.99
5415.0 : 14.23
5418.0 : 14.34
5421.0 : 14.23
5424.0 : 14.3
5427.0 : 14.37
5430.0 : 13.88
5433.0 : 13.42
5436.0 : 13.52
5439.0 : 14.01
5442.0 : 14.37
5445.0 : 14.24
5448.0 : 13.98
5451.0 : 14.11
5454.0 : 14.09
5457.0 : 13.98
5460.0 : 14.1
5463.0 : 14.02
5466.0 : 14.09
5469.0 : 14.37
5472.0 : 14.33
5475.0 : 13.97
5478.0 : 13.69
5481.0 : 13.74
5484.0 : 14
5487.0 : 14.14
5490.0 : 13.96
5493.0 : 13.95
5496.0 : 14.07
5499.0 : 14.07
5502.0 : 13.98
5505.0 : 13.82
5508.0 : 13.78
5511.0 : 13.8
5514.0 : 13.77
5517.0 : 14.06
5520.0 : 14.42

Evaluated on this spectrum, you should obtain 13.2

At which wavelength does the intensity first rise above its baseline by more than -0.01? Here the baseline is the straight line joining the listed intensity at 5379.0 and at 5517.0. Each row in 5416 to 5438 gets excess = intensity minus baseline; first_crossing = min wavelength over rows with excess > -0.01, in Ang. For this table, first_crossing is 5418.0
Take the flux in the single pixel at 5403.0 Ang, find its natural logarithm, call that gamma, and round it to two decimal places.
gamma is 2.60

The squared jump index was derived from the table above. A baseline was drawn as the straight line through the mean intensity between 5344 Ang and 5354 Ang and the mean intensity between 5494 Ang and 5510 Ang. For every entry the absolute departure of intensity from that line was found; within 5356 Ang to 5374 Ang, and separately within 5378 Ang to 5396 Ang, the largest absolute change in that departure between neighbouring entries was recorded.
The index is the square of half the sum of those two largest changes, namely 0.045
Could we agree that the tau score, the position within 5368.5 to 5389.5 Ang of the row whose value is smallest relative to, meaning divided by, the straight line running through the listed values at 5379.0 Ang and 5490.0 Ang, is 5373.0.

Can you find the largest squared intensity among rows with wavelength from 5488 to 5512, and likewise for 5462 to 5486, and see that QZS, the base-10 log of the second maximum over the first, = 0.018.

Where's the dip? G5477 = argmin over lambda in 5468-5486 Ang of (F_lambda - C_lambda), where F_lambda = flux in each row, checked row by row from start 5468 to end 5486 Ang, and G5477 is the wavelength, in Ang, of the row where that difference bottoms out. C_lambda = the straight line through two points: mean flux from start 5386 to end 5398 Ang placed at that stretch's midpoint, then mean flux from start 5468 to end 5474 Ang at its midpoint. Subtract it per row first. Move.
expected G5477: 5478.0 Ang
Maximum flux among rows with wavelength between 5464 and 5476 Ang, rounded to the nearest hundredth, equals 14.37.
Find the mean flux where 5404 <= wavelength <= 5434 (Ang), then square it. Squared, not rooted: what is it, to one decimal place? 195.2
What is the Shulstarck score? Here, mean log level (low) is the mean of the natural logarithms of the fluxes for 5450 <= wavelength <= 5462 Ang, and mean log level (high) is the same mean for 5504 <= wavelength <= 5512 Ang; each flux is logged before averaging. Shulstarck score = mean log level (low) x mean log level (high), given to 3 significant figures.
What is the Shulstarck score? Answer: 6.94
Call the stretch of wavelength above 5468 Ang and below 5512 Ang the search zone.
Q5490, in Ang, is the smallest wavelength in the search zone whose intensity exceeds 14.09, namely 5469.0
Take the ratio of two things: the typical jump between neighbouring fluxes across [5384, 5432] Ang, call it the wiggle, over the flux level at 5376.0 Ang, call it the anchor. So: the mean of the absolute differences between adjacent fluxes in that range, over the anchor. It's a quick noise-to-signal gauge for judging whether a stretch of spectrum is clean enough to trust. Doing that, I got 0.0151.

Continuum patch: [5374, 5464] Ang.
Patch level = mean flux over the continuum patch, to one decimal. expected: 14.0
